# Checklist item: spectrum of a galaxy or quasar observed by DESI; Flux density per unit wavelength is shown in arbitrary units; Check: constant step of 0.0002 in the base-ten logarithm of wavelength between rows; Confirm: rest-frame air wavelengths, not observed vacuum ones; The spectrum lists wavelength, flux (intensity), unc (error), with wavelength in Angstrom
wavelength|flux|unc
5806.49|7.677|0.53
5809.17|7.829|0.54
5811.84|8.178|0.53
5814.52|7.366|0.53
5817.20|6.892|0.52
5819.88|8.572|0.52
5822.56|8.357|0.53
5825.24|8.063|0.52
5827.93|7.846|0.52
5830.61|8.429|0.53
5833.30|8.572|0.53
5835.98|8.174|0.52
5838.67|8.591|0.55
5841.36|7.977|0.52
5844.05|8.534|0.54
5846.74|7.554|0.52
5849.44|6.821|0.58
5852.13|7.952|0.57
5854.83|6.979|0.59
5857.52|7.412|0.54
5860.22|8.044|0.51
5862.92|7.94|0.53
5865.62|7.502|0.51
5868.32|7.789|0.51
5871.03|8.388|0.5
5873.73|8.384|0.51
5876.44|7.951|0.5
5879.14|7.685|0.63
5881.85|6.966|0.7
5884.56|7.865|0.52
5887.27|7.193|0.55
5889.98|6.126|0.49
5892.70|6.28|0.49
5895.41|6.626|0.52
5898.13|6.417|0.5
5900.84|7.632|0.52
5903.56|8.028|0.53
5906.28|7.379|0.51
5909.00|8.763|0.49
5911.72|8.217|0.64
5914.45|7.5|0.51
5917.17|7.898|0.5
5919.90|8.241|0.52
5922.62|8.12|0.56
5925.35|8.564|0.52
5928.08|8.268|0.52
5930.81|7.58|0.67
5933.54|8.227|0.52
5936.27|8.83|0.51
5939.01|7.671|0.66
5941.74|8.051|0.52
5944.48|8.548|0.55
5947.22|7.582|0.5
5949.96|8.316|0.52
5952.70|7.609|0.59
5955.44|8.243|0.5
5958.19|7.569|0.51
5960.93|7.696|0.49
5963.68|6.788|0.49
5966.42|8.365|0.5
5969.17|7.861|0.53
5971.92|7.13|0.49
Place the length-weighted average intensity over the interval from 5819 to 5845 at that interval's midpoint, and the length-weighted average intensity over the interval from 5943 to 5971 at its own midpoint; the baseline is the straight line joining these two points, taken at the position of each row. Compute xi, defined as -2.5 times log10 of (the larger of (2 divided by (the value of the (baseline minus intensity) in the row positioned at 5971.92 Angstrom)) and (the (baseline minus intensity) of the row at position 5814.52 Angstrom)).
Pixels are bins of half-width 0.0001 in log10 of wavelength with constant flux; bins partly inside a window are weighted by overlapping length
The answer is -1.20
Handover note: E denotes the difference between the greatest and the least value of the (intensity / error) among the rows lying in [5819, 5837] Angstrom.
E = 1.4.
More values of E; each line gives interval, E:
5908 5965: 6.6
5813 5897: 6.8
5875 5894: 6.0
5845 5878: 5.0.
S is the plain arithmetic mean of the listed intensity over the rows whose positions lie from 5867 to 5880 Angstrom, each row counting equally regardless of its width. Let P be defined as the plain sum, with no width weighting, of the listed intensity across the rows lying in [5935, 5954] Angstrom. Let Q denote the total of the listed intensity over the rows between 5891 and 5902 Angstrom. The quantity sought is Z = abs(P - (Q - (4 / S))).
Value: 30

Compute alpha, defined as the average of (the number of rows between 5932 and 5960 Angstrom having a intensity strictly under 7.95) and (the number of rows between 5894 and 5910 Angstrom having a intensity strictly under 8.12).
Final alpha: 4.5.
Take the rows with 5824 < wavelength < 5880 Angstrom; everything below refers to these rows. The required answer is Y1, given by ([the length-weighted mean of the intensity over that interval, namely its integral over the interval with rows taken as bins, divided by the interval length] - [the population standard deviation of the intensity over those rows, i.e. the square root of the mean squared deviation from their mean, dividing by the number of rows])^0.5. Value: 2.73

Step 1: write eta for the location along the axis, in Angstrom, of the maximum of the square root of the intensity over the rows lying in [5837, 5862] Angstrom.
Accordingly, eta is 5838.67 Angstrom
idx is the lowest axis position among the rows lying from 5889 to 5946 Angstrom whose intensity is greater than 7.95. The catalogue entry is 5903.56 Angstrom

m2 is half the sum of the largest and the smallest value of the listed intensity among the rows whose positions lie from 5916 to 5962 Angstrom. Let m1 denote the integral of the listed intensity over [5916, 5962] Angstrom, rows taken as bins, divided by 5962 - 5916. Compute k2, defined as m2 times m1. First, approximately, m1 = 8.06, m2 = 8.20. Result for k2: 66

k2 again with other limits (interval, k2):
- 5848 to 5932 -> 57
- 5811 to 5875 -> 61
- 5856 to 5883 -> 60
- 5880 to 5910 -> 54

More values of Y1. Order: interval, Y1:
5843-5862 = 2.65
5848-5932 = 2.64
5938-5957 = 2.76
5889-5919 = 2.56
